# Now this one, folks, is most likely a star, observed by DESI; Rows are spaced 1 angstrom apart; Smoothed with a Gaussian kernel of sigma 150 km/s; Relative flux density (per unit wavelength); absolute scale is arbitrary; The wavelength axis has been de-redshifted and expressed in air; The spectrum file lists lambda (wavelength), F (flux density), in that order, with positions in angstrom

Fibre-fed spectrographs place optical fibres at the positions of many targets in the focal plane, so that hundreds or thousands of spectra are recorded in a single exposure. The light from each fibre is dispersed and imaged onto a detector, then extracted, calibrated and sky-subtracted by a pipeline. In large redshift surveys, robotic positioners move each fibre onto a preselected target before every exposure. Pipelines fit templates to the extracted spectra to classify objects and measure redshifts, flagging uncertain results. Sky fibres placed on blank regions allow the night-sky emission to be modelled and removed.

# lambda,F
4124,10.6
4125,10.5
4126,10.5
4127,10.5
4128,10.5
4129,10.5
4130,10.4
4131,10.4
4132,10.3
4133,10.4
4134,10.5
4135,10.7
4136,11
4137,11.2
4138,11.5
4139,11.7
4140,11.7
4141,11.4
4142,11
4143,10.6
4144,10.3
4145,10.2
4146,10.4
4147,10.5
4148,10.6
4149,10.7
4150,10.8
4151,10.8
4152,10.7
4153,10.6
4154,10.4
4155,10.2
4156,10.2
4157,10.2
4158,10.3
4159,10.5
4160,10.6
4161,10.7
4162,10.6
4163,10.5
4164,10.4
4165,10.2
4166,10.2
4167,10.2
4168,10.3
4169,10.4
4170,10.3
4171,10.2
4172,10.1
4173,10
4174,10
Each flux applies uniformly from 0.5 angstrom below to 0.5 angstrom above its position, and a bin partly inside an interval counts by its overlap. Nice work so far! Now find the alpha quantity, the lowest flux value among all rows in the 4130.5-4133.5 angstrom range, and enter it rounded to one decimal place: 10.3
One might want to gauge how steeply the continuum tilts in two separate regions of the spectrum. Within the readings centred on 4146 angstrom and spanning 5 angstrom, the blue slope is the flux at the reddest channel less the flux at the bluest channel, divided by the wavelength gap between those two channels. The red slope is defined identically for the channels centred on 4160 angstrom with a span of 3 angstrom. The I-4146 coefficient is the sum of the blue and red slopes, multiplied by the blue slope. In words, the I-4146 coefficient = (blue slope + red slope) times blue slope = 0.013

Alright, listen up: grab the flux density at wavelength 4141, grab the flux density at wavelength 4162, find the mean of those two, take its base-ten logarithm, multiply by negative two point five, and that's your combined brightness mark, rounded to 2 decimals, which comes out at -2.60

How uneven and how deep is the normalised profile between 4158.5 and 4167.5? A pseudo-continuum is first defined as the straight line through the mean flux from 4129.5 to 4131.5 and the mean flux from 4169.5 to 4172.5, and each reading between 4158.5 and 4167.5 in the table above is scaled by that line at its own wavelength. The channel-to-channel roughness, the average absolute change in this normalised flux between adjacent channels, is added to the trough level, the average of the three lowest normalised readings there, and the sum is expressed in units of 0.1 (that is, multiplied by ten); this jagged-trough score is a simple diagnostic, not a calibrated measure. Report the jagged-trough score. 10.1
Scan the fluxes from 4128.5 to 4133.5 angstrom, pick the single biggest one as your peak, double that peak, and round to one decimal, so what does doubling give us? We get 21.0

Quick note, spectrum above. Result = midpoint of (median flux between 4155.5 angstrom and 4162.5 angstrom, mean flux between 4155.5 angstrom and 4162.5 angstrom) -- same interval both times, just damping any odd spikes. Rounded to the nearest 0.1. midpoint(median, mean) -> 10.5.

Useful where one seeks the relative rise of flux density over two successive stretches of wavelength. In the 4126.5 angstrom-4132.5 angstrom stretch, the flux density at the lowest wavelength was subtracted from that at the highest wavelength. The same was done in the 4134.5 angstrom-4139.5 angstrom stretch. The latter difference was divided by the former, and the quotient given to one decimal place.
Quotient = -5.0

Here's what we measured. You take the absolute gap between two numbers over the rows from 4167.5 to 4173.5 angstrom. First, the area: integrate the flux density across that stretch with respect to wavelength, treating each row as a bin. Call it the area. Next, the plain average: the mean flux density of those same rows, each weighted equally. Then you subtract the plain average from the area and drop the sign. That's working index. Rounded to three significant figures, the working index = 51.1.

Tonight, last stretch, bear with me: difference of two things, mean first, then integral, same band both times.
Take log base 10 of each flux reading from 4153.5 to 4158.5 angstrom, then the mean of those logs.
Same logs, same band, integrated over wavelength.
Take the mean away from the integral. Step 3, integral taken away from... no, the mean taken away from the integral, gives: 4.04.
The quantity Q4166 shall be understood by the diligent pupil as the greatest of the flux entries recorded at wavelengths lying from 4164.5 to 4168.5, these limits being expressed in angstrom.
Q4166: 10.3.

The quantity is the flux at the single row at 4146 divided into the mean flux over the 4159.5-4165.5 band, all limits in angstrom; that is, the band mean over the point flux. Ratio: 1.01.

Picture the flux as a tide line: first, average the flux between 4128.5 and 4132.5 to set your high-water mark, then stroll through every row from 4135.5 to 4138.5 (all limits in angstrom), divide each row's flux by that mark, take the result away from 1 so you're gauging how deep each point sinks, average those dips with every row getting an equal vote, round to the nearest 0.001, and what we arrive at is -0.080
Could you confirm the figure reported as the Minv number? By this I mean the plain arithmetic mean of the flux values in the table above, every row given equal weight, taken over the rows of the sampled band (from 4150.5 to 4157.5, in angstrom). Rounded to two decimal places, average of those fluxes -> 10.44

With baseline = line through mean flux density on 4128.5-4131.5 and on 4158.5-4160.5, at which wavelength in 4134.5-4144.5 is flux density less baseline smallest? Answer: 4144 angstrom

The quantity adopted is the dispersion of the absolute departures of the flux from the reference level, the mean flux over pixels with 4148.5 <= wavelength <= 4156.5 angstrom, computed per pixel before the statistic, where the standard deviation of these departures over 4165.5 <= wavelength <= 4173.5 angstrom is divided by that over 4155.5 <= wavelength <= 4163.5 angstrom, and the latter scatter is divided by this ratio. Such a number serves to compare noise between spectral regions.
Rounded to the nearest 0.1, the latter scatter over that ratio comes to 0.1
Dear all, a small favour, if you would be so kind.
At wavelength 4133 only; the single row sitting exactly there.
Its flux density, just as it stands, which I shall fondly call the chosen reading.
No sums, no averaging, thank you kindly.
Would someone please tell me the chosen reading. 10.4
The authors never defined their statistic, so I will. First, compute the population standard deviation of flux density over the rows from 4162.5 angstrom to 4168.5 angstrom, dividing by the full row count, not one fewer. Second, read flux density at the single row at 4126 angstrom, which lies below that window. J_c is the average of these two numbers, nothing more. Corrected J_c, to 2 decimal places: 5.31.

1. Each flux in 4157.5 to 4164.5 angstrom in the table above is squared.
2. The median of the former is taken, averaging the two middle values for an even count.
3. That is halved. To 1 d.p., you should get 55.1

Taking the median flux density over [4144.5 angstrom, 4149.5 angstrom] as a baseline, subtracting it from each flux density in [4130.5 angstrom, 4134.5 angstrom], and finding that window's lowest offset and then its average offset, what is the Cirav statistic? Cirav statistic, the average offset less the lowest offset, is 0.10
